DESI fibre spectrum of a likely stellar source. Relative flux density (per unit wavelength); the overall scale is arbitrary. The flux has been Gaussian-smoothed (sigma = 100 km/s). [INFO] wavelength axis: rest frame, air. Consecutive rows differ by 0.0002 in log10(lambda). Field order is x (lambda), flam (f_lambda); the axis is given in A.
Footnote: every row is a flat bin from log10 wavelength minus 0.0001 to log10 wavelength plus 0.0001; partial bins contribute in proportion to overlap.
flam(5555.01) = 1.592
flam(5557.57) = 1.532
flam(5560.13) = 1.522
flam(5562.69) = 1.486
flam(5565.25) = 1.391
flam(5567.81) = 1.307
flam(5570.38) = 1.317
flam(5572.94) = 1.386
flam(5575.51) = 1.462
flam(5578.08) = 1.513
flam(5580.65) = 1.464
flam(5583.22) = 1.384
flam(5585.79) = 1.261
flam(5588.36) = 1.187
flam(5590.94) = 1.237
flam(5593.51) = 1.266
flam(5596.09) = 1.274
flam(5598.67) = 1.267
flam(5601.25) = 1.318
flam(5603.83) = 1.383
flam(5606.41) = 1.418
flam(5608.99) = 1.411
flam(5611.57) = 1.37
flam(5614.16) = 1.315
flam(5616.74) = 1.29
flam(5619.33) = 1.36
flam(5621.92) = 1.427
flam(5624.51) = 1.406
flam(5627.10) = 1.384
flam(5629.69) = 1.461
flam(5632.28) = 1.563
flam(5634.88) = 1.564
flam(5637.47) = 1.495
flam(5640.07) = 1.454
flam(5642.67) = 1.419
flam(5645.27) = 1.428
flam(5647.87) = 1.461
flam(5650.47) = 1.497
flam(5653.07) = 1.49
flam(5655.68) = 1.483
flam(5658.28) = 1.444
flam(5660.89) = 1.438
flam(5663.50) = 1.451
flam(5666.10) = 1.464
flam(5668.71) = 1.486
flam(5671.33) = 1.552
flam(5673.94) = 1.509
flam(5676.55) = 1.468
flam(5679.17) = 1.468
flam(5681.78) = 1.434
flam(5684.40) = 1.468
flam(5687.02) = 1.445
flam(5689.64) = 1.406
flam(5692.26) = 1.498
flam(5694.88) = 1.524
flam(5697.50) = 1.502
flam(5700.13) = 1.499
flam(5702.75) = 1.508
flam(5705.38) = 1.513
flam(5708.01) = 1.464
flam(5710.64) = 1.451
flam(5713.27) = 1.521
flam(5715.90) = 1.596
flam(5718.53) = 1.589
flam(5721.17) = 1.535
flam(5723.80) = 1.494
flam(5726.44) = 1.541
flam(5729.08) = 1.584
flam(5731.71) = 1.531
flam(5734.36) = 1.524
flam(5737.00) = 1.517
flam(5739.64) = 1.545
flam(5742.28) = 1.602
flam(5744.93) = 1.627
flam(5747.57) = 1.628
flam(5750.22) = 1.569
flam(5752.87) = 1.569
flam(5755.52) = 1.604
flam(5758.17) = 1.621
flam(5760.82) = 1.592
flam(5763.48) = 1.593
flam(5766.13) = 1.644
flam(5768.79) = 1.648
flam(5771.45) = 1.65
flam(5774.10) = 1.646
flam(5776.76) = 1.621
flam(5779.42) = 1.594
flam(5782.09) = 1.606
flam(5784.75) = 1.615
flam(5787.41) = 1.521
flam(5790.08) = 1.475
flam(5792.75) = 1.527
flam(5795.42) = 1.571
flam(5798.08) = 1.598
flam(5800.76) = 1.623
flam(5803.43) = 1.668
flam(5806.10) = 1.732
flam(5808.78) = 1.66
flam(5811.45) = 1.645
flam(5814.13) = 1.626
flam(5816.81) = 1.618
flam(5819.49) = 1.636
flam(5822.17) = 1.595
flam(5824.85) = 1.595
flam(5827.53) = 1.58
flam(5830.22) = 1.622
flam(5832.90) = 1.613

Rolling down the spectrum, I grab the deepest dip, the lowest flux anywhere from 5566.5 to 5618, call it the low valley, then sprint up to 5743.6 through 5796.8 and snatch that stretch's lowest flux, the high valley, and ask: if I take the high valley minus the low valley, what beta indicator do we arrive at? 0.29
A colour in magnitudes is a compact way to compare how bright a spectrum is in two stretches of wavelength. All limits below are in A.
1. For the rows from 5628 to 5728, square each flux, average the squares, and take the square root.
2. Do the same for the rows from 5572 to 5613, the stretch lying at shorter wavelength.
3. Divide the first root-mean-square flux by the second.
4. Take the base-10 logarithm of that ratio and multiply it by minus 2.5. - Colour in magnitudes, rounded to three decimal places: -0.104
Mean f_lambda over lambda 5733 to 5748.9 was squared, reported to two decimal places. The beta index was 2.48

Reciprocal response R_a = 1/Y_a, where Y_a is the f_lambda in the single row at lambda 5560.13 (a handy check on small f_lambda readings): 0.66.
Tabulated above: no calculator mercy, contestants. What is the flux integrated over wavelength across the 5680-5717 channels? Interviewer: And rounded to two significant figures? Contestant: 55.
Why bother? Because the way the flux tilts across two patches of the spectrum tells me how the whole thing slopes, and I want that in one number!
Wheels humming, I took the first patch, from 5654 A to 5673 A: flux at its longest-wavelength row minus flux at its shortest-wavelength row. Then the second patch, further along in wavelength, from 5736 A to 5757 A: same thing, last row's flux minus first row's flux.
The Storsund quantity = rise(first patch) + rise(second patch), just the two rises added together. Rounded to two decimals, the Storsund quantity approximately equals 0.16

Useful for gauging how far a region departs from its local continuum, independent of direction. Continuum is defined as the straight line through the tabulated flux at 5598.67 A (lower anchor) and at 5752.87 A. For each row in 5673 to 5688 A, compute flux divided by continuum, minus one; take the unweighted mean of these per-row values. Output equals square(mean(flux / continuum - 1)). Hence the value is 0.0007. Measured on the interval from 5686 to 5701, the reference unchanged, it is 0.0003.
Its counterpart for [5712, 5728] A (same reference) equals 0.0008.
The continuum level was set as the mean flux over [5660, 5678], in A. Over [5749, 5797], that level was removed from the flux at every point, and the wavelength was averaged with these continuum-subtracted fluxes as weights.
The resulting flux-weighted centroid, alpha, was 5770.5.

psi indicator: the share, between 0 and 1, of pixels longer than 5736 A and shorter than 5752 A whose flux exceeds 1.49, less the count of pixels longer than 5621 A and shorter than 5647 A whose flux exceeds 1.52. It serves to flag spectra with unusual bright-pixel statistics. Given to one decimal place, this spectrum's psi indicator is -1.0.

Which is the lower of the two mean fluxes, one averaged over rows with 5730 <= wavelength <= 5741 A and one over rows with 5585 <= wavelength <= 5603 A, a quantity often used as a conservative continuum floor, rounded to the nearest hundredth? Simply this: 1.26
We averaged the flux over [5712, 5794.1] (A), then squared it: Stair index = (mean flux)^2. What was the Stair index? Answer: 2.49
